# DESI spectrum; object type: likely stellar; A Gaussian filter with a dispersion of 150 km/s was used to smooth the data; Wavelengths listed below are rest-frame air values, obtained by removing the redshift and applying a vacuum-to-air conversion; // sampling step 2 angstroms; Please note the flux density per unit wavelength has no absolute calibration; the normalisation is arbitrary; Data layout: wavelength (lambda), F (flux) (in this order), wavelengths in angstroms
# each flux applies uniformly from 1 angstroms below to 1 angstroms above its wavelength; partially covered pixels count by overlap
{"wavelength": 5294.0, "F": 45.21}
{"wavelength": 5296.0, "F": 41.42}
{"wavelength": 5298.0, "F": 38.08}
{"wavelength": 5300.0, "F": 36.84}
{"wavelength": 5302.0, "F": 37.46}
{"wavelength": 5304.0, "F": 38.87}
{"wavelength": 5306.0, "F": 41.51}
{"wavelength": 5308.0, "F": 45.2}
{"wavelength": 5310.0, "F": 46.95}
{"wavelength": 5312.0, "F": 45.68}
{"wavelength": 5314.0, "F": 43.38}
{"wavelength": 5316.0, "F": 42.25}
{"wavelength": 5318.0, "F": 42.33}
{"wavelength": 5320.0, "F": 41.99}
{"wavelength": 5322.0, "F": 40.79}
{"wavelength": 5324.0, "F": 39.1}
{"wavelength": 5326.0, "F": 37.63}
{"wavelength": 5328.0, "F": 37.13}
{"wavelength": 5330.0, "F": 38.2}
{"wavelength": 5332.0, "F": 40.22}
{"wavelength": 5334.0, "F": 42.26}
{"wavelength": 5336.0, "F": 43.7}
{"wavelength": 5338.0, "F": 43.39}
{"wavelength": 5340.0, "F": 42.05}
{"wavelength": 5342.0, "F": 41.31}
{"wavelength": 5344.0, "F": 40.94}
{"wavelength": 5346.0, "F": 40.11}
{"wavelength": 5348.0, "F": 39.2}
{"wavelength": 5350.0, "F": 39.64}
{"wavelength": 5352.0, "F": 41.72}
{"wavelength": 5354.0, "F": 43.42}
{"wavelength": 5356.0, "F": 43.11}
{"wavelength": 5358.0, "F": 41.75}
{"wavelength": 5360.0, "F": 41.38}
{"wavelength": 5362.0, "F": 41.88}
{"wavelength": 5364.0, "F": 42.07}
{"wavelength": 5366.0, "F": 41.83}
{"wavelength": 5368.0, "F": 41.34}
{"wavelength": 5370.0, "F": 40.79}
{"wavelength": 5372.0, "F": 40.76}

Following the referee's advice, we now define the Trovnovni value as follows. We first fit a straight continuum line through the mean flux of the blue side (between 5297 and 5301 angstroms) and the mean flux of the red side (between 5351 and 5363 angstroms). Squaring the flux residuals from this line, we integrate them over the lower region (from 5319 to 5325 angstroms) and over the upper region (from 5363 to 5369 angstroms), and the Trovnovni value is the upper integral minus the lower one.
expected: -11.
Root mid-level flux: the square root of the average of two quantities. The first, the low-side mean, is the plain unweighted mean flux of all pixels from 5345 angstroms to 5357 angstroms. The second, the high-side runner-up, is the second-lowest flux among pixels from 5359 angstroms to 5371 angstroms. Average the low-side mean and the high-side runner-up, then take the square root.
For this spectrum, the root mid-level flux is 6.42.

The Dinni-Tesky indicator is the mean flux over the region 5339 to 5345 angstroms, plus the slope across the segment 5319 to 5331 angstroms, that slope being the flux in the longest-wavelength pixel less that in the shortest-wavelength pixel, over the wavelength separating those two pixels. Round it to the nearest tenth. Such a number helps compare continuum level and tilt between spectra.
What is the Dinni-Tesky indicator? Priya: 41.1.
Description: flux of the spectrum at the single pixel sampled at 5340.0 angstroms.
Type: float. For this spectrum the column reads 42.05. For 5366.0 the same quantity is 41.83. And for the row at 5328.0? 37.13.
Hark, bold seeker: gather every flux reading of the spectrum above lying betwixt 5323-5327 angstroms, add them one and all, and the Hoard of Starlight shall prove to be 77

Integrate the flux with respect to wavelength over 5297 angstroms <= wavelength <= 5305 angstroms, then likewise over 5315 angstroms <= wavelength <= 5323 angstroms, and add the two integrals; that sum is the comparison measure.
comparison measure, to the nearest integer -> 637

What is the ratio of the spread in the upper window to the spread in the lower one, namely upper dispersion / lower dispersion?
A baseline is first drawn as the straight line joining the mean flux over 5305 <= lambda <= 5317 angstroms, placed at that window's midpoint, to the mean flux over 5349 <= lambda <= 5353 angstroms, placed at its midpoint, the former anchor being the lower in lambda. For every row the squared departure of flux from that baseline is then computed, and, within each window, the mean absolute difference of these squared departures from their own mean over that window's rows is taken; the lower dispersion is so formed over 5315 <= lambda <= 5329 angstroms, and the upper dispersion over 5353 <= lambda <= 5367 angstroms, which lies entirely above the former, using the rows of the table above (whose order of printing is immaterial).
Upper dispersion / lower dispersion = 0.19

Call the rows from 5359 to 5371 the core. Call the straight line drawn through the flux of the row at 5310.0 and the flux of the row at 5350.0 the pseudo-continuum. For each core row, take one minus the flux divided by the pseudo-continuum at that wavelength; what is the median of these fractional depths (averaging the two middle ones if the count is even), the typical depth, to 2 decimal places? -0.13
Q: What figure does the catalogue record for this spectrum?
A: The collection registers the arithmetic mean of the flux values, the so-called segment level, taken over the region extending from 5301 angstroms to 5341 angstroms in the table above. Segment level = 41.5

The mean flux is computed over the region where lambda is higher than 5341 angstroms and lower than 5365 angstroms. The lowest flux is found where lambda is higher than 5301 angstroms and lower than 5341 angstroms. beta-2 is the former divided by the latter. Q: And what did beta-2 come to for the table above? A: 1.114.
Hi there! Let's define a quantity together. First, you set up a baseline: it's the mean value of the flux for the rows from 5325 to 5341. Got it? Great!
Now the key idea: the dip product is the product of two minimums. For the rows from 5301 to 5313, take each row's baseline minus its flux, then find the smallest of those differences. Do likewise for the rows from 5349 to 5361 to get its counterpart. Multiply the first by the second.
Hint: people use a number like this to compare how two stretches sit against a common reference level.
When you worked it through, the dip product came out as 18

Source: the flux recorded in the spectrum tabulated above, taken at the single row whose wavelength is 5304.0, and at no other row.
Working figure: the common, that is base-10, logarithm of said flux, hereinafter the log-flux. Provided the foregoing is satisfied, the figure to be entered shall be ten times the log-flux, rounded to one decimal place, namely 15.9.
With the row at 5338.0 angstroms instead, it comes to 16.4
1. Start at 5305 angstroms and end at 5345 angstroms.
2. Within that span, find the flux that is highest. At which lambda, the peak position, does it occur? 5310.0 angstroms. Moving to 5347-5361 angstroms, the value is 5354.0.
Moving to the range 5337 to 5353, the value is 5338.0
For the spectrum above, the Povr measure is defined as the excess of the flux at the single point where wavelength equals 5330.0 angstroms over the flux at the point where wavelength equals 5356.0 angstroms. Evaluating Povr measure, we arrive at -5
